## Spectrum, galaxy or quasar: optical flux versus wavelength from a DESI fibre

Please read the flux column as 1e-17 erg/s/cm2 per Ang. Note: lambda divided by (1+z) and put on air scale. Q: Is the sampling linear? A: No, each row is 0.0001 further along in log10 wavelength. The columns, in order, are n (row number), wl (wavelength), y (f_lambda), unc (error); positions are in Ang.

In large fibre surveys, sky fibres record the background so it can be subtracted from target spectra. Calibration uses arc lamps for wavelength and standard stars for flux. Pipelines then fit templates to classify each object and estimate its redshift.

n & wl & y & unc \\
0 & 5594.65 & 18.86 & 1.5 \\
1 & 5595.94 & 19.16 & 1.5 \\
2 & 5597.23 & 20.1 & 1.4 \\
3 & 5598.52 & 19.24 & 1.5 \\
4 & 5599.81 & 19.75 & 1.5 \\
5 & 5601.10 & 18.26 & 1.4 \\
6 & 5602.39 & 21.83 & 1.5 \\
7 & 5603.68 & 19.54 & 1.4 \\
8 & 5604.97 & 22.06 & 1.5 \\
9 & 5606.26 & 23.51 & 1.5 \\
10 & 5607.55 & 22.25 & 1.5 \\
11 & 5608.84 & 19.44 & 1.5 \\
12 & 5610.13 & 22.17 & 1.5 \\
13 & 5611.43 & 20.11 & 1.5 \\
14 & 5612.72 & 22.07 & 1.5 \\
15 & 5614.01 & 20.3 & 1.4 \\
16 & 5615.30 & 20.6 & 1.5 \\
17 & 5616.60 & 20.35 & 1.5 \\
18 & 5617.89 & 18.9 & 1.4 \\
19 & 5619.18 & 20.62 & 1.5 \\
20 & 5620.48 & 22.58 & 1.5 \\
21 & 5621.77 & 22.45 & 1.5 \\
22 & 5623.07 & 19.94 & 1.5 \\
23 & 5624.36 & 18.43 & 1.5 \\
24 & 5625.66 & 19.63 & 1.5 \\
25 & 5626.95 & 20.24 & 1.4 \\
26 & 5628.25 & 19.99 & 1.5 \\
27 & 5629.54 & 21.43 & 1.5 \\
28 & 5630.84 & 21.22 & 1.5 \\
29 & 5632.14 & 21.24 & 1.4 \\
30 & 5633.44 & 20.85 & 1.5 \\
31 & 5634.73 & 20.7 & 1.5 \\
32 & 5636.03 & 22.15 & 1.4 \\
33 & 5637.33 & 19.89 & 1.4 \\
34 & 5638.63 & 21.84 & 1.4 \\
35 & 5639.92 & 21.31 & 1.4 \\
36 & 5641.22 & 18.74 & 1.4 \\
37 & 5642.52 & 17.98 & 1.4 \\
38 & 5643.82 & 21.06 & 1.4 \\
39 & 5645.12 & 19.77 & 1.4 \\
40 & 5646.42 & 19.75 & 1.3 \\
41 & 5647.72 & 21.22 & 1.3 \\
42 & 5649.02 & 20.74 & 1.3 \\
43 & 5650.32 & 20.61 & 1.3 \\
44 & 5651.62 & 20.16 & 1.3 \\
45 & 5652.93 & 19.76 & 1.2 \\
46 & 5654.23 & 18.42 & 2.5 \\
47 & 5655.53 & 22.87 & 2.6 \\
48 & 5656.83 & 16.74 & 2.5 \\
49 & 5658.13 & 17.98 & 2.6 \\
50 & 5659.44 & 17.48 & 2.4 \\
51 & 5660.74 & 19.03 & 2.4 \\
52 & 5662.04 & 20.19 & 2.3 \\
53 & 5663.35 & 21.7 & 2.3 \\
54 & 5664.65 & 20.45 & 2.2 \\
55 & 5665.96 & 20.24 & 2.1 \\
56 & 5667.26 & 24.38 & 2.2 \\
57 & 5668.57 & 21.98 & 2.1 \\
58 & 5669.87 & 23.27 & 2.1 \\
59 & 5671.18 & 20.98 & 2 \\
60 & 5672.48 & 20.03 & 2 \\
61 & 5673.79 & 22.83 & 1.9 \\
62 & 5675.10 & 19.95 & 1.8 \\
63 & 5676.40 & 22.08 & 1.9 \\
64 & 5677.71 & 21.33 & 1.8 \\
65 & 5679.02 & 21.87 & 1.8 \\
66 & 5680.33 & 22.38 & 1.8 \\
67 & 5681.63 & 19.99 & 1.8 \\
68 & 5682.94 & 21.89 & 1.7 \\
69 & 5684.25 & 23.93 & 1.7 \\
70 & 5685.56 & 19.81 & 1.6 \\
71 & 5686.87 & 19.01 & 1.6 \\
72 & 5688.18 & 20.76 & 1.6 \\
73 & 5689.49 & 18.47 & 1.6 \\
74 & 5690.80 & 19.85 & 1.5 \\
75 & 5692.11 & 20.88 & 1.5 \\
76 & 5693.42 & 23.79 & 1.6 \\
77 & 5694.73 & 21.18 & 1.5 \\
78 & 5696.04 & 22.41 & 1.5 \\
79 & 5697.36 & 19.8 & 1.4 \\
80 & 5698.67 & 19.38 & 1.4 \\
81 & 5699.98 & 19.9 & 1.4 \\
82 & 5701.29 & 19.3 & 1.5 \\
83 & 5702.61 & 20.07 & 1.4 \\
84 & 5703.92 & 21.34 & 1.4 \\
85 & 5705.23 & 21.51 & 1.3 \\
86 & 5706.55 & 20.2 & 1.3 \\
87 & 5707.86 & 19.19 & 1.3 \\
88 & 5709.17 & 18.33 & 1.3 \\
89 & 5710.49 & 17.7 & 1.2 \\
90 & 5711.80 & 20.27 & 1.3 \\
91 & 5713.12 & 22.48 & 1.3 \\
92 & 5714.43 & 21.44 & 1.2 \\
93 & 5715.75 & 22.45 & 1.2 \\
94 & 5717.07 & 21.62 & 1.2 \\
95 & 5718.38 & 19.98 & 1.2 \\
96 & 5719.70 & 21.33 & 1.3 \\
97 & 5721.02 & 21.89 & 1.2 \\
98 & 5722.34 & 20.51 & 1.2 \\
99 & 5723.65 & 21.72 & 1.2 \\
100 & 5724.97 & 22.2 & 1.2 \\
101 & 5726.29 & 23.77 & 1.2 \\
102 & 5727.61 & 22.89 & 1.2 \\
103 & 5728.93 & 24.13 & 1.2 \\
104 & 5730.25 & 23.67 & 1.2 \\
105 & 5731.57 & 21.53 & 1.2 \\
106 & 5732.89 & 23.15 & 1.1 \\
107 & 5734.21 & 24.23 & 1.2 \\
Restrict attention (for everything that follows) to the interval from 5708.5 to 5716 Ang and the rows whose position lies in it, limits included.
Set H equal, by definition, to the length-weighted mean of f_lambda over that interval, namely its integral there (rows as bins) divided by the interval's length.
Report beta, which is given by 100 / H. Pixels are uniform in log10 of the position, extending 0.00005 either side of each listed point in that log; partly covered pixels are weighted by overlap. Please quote 4.92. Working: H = 20.3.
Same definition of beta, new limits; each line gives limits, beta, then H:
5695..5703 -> 4.96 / 20.2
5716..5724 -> 4.71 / 21.2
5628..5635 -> 4.77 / 21.0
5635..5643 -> 4.91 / 20.4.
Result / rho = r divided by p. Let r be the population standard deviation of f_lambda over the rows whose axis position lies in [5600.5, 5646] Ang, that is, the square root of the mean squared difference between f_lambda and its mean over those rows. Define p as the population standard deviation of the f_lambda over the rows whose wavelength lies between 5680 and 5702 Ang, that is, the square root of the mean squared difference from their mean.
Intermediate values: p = 1.6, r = 1.3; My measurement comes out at 0.8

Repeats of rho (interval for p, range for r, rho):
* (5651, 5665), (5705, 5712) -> 0.7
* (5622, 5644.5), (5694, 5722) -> 1.1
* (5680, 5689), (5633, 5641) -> 0.5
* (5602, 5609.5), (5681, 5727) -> 1.0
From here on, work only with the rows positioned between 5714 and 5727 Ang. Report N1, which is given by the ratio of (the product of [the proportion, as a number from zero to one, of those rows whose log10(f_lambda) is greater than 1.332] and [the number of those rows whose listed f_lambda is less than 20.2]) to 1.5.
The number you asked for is 0.4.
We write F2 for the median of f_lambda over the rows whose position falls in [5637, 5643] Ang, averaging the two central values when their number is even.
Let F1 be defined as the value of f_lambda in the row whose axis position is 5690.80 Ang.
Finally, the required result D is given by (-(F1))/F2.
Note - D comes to -1.00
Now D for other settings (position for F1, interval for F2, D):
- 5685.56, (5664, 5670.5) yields -0.90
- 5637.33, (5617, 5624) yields -0.96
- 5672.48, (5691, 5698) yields -0.95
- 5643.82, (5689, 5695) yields -1.01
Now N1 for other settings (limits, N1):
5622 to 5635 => 0.0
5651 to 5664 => 1.1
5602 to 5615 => 1.2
